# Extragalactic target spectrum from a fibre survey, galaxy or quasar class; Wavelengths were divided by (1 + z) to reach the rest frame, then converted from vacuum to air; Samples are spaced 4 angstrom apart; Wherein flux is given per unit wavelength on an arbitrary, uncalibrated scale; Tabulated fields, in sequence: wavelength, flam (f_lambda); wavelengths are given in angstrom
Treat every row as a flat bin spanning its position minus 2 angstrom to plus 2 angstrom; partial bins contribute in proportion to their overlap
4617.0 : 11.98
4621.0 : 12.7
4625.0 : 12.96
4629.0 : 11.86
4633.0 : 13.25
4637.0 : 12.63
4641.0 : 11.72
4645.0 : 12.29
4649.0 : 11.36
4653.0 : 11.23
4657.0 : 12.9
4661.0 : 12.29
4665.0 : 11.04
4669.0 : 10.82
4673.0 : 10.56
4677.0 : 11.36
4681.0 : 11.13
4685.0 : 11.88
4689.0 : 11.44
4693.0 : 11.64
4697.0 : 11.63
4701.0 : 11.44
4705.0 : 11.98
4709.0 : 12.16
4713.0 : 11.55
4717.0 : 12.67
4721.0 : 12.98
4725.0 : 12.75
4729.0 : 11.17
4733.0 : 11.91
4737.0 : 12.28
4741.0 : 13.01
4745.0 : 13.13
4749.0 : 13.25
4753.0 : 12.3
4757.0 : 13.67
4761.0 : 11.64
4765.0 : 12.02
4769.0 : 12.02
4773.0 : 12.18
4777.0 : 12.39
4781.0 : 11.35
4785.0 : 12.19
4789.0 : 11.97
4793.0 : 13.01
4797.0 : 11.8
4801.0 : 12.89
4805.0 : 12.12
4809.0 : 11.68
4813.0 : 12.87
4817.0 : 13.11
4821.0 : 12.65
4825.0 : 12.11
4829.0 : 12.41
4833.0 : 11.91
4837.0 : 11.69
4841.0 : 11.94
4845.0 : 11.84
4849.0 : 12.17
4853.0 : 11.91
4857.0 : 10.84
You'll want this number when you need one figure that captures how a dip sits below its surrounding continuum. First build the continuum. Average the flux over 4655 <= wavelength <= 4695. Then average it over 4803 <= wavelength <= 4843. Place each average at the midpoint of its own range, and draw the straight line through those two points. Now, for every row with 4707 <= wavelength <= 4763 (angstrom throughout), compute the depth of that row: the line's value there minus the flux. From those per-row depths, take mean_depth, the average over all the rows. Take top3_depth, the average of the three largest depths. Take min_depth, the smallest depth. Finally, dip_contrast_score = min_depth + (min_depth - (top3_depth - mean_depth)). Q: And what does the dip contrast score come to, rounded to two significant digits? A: -4.5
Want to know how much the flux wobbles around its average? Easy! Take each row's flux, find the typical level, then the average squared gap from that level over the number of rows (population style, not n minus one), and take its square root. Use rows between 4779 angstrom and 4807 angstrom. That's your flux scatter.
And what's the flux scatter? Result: 0.54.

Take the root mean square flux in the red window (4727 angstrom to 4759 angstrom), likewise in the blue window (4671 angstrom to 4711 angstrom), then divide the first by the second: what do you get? 1.09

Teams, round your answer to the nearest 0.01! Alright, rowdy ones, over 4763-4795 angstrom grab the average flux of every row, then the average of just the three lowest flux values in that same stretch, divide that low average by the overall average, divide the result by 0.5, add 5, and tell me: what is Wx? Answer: 6.94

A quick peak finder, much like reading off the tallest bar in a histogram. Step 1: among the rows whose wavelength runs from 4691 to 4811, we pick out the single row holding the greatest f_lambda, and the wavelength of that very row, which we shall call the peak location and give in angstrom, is 4757.0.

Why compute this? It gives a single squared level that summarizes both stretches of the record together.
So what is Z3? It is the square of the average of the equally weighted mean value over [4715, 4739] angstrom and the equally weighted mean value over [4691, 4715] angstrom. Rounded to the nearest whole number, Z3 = 144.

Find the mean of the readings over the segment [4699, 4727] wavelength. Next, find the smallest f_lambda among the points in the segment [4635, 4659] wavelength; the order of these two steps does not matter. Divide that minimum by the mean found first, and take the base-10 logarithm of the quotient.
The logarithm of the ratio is -0.037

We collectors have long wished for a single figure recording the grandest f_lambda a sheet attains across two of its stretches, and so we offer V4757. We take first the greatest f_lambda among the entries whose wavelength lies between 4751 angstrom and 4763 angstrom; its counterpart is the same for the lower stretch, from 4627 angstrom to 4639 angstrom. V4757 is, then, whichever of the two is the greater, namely 13.7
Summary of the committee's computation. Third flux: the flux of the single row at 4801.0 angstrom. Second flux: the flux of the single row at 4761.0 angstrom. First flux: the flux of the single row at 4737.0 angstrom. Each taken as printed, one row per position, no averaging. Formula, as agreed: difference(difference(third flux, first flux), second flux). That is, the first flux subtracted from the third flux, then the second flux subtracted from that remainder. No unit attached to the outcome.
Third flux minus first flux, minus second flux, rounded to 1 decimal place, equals -11.0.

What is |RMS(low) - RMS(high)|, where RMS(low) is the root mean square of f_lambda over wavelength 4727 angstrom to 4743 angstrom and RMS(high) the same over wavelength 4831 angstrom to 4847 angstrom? 0.27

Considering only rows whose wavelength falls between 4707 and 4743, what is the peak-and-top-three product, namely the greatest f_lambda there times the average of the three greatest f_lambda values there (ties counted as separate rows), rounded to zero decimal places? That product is 168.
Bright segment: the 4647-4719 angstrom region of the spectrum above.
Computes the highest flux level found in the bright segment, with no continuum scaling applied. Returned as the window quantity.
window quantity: 12.9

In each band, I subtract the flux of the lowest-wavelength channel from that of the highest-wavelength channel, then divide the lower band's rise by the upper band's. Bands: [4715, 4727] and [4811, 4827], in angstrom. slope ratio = -0.11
